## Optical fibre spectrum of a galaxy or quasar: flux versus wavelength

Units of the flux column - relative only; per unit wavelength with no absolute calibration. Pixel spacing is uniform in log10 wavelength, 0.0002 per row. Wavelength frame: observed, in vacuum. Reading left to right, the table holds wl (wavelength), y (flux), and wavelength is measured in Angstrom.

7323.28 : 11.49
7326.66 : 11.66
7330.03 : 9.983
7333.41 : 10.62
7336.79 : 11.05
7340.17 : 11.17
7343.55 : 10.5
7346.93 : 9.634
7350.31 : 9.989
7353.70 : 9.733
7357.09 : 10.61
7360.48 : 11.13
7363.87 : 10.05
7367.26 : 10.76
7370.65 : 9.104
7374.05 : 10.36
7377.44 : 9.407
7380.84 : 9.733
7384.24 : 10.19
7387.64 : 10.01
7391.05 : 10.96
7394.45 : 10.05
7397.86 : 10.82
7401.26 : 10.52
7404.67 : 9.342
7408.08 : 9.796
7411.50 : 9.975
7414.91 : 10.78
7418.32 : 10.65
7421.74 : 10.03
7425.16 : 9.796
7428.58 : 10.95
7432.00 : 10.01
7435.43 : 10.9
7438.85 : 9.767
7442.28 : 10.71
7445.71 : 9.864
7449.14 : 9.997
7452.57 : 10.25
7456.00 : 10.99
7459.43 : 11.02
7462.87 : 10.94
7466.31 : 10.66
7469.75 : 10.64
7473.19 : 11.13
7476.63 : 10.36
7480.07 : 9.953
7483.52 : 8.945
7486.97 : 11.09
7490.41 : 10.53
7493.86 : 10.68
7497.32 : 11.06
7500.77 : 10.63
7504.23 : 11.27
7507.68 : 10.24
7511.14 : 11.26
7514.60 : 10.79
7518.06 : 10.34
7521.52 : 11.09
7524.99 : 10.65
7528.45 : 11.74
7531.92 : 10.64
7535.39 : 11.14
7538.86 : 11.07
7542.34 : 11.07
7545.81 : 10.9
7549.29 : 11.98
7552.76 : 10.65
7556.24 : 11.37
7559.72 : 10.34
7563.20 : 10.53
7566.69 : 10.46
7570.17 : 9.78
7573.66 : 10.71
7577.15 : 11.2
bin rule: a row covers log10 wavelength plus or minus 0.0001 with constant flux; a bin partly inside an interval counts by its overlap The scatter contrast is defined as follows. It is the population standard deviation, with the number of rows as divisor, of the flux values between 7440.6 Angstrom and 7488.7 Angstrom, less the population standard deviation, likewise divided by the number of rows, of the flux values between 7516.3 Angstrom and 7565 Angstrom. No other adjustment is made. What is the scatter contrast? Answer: 0.12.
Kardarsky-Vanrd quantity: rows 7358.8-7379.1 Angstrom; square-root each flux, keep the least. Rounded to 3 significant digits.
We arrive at 3.02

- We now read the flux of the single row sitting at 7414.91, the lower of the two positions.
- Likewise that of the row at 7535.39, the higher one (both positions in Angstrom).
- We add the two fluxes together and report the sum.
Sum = 21.9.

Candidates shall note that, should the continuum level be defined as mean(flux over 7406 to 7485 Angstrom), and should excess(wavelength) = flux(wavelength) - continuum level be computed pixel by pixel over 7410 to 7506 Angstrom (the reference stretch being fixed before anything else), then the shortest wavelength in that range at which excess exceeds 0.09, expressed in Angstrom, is 7414.91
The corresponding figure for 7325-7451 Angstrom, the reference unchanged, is 7326.66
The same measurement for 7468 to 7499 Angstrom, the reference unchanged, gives 7469.75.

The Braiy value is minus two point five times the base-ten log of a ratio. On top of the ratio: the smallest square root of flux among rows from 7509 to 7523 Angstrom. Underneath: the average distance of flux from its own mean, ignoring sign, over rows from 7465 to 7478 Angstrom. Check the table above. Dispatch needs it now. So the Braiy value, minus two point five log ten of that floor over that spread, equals -2.9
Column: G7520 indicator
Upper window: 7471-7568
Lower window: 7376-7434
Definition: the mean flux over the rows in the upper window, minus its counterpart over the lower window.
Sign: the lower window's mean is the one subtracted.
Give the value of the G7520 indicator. 0.6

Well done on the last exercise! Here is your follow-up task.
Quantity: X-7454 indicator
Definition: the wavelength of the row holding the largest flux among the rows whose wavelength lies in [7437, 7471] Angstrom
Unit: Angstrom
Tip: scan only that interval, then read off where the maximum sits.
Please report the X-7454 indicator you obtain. 7459.43 Angstrom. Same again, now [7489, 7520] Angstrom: 7504.23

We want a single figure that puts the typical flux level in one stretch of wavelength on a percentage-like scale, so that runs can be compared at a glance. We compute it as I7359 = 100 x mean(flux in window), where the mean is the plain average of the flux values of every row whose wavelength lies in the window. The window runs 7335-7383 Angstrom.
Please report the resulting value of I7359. 1023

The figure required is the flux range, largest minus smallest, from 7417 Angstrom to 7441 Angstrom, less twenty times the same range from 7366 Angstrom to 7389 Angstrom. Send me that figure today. -32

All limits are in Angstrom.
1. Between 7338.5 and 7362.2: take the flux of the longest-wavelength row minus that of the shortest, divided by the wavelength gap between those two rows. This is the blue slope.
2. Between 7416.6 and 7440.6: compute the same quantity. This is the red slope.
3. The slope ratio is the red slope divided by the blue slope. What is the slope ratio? 21.8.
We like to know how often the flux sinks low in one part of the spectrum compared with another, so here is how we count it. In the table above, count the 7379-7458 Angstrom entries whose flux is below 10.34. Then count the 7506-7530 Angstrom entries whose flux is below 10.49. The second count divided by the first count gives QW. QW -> 0.1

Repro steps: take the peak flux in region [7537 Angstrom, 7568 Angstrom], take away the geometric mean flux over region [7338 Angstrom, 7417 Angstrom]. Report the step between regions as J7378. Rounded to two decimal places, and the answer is 1.79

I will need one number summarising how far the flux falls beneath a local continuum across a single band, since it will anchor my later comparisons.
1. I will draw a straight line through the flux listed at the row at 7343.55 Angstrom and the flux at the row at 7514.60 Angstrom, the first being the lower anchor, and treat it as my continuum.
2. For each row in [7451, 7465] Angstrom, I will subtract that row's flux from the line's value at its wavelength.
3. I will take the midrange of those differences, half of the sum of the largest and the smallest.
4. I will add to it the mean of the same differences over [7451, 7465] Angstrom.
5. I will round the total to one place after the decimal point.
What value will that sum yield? -0.1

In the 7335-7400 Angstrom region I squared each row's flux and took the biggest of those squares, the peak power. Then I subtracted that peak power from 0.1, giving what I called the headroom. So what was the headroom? -125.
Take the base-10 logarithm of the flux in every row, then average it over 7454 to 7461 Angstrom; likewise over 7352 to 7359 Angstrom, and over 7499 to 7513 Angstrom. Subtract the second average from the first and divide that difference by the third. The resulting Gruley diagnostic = 0.033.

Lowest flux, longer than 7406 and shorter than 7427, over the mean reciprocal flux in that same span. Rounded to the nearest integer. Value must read 99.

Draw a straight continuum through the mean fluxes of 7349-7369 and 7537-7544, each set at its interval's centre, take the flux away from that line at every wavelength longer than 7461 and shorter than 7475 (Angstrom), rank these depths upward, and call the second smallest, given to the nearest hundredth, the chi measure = -0.17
